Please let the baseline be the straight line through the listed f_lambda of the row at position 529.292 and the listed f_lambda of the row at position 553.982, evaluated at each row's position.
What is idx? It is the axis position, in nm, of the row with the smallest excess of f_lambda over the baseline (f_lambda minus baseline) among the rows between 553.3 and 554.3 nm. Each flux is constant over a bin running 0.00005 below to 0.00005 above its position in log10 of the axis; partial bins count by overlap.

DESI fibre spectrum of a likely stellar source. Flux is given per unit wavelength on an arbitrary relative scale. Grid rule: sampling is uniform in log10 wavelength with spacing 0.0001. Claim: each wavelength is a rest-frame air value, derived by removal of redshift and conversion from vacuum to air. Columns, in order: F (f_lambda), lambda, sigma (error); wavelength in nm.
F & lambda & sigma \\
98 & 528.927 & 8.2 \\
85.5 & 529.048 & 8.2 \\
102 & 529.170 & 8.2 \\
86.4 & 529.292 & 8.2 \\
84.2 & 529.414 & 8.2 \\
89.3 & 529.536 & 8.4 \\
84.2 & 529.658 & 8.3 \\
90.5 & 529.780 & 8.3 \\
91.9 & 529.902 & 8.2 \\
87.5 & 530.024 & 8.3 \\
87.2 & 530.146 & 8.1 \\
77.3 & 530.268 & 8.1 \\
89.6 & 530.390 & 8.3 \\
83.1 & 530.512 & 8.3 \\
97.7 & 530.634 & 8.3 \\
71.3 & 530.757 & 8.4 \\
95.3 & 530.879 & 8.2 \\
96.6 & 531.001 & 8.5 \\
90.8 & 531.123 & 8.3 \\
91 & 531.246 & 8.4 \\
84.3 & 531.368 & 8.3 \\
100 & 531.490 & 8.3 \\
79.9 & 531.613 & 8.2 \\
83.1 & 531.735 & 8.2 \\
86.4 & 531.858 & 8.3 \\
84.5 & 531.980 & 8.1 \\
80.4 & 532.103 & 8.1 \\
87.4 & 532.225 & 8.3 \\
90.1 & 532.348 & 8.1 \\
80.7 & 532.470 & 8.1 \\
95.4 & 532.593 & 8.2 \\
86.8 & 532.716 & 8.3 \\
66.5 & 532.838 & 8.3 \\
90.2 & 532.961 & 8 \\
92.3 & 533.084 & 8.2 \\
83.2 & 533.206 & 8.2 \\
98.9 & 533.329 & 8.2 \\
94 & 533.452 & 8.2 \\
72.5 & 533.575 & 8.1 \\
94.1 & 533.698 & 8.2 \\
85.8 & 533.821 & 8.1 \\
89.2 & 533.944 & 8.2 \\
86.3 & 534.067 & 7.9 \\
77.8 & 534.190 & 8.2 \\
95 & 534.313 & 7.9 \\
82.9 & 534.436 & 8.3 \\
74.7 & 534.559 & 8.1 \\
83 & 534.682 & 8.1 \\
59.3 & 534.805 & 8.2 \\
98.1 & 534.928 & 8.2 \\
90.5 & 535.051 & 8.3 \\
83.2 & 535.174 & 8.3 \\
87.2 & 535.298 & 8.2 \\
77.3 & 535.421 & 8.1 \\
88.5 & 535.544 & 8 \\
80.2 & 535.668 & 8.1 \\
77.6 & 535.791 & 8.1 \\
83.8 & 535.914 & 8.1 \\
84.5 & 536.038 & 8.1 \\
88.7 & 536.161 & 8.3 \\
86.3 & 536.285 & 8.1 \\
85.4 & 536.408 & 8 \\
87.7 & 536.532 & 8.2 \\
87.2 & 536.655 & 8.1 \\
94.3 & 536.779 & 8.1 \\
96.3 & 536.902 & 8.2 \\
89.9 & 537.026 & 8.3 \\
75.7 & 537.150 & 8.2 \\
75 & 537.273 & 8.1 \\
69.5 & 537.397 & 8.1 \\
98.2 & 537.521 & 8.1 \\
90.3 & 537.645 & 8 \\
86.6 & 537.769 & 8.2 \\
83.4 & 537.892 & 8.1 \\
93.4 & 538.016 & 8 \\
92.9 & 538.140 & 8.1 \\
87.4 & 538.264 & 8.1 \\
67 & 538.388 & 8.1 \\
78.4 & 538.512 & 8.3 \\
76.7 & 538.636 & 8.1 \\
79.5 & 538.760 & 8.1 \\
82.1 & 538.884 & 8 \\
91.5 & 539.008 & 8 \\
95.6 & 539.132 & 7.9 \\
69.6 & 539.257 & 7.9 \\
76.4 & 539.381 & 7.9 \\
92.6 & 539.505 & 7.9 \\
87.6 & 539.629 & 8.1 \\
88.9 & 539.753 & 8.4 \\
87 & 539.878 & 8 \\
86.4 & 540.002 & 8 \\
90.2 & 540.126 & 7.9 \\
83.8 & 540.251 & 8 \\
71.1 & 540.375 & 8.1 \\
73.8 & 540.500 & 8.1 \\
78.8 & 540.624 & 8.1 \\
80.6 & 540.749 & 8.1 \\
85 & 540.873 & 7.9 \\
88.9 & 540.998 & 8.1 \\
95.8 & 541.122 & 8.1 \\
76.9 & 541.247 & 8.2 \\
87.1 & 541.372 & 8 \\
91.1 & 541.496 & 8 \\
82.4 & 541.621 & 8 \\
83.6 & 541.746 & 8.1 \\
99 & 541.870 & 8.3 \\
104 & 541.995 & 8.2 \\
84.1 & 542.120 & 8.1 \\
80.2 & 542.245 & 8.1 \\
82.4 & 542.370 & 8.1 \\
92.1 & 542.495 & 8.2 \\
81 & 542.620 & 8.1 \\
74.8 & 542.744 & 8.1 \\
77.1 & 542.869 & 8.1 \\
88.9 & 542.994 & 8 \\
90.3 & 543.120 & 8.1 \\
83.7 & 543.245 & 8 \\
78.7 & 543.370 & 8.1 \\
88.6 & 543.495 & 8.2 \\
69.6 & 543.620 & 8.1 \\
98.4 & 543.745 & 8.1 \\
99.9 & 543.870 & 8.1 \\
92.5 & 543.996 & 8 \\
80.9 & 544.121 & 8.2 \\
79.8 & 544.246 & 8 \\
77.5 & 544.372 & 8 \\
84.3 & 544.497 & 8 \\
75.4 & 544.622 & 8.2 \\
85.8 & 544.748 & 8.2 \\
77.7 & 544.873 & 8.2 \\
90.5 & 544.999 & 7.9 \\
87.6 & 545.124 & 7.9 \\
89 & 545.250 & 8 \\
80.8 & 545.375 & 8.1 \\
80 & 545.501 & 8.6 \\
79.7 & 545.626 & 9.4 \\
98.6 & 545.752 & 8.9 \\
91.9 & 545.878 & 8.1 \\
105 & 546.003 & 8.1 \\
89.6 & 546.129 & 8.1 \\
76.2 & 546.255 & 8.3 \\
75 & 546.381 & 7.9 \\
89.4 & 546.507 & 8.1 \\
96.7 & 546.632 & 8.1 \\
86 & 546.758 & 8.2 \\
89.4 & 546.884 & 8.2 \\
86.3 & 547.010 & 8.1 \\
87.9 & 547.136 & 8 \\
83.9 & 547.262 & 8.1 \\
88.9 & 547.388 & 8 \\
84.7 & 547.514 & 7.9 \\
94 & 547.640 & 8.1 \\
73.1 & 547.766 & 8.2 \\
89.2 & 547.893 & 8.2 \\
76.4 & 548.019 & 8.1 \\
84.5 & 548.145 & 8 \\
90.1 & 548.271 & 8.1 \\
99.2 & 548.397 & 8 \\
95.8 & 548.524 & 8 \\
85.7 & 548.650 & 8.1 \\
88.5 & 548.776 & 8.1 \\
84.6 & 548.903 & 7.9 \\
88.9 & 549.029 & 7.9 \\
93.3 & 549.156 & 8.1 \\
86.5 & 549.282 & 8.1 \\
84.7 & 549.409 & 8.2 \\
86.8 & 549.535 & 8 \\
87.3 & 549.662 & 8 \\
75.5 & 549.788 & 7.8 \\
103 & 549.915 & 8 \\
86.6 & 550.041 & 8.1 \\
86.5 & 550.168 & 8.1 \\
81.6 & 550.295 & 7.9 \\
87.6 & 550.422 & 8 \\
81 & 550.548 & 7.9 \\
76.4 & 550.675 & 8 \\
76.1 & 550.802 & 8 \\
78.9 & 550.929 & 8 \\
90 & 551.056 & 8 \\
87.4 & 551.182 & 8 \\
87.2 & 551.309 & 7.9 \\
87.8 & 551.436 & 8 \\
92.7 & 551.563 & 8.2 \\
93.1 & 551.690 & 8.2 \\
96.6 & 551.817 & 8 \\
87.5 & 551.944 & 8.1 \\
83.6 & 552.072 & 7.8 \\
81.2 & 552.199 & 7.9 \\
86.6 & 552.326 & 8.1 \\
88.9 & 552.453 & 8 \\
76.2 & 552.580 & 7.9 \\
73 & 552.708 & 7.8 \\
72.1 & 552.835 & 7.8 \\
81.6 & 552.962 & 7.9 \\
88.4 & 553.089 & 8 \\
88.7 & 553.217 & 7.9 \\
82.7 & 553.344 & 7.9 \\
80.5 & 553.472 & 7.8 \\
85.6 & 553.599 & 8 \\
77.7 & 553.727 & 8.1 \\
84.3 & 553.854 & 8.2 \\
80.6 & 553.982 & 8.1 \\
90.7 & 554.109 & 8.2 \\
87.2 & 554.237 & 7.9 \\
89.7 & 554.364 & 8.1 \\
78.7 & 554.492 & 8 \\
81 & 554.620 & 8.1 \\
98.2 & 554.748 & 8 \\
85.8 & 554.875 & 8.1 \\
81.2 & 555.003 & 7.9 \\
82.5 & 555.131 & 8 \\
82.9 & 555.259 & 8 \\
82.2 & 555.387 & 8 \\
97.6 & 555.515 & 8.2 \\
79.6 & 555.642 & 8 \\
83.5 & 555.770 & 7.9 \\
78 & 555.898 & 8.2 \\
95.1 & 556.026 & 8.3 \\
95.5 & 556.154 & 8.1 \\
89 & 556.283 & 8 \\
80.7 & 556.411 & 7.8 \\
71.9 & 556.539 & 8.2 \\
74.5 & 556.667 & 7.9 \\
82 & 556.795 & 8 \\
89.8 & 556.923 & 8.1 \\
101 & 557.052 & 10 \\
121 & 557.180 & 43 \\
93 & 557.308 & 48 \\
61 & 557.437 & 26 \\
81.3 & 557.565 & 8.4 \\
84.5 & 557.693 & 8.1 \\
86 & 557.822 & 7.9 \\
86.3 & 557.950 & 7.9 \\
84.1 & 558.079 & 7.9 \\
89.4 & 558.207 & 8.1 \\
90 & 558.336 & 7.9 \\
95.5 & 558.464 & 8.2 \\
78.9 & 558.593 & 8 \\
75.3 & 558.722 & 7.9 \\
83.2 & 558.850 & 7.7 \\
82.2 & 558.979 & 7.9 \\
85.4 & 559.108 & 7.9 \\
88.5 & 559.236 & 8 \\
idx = 553.727 nm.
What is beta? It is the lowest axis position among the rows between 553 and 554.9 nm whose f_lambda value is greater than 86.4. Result 553.089 nm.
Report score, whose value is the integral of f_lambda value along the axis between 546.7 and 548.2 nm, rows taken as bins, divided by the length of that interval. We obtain 85.3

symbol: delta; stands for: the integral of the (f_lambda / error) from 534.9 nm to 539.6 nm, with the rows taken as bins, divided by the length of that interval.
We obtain 10.5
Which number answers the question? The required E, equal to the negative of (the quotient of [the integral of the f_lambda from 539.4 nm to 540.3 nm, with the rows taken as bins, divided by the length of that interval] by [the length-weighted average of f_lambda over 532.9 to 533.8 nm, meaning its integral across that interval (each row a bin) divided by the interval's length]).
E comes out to -0.98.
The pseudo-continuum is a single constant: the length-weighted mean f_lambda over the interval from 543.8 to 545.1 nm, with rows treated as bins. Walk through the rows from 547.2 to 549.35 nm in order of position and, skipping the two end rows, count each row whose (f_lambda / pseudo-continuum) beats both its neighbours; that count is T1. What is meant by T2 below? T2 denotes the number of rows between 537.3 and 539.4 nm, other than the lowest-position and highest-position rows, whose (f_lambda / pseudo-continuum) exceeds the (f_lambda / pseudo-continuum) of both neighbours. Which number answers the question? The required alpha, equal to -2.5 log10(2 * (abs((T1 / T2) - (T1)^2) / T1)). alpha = -2.7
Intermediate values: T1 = 6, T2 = 4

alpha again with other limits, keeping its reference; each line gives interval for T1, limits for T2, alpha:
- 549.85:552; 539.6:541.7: -1.9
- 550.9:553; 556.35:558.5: -1.7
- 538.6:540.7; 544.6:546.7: -2.2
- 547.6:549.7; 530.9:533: -2.2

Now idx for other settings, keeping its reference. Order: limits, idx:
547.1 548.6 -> 547.766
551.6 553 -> 552.835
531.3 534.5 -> 532.838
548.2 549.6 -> 548.903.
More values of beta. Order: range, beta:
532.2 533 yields 532.225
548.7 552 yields 548.776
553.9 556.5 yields 554.109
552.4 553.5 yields 552.453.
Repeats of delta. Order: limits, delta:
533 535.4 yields 10.5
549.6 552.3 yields 10.8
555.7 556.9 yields 10.4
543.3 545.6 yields 10.4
